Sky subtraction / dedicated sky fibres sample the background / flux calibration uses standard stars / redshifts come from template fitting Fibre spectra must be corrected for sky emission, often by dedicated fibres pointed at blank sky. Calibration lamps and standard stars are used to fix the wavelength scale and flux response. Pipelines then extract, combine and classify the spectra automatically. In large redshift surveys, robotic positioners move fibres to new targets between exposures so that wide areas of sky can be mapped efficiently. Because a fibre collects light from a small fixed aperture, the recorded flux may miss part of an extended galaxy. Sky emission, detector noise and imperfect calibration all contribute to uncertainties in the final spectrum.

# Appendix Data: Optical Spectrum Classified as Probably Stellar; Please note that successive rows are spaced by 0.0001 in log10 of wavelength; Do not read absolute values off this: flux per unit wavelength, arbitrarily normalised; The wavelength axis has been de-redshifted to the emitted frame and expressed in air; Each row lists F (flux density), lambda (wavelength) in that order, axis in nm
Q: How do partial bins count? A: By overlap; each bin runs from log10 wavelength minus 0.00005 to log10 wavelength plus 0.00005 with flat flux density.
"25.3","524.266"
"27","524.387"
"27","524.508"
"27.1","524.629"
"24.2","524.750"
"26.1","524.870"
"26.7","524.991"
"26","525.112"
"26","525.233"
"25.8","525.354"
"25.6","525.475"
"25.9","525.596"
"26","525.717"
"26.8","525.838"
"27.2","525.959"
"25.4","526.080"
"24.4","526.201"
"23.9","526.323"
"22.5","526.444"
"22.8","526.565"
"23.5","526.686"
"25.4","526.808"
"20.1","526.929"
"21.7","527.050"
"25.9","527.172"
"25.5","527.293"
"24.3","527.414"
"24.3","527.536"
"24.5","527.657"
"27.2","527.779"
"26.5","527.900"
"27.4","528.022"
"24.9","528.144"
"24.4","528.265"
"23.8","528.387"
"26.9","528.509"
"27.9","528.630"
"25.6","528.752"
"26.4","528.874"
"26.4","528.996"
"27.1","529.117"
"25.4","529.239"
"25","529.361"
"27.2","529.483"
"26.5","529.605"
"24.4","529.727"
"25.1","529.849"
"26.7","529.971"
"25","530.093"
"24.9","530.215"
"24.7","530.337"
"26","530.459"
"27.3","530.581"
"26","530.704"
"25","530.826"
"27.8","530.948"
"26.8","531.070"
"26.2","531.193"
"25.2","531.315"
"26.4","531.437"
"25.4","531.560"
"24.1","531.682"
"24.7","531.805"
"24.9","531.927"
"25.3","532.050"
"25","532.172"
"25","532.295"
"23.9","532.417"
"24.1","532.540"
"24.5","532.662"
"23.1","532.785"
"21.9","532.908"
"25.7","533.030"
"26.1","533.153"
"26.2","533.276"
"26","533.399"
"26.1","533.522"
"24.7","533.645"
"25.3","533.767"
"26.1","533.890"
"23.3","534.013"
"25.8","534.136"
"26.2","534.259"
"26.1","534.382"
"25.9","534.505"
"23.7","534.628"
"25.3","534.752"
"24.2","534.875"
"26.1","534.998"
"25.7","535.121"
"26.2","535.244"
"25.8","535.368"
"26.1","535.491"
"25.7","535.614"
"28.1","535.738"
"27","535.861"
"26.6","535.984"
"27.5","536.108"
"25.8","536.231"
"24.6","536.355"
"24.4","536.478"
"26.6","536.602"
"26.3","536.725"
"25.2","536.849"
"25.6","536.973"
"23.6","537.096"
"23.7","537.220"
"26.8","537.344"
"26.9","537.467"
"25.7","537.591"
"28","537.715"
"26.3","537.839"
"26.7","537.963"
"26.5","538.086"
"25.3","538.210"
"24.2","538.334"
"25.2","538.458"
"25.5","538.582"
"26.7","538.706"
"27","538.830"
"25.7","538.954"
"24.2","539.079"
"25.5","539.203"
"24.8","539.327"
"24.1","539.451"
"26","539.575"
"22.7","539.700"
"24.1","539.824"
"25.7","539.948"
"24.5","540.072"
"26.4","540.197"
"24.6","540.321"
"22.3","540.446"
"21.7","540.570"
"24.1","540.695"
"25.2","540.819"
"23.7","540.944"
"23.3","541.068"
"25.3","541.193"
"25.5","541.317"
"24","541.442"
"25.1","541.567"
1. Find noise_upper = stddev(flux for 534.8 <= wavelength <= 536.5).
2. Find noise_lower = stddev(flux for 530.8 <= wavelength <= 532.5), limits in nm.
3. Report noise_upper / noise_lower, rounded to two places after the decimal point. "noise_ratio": 1.05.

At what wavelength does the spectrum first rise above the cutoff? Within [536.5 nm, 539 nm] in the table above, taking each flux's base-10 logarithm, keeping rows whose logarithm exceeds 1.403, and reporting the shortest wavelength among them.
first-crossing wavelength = 536.602 nm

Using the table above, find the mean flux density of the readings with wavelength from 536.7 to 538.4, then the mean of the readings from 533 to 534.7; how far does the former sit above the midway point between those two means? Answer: 0.13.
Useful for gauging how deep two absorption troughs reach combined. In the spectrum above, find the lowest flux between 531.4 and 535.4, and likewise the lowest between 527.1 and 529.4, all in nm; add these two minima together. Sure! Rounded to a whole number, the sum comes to 46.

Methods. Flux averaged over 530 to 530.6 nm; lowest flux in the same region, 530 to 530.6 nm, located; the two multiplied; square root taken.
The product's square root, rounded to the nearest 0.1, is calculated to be 25.1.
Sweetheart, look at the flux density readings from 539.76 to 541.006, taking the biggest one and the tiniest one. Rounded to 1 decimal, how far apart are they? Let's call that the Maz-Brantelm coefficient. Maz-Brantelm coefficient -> 4.7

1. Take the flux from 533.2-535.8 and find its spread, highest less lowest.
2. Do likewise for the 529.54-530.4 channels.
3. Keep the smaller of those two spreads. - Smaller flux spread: 2.3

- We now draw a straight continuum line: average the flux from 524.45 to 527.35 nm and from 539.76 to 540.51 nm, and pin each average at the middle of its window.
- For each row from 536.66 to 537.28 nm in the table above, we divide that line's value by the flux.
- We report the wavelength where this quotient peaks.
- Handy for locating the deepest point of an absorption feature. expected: 537.096 nm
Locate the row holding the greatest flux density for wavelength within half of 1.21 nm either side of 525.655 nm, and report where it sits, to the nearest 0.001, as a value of 525.959 nm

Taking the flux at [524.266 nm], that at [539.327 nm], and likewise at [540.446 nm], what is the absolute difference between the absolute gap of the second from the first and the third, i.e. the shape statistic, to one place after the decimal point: 21.8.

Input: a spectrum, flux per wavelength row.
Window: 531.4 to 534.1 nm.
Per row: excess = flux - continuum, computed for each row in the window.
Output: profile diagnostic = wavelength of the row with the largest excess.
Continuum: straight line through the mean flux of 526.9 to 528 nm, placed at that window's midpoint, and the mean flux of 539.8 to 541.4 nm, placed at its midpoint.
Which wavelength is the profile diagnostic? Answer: 531.437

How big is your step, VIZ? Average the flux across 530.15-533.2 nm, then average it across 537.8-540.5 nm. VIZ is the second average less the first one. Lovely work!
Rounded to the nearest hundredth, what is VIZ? -0.02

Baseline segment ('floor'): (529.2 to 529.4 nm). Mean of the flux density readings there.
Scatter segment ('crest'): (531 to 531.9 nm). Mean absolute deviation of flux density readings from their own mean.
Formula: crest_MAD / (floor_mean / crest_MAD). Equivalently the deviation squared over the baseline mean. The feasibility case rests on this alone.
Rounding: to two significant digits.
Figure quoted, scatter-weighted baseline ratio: 0.025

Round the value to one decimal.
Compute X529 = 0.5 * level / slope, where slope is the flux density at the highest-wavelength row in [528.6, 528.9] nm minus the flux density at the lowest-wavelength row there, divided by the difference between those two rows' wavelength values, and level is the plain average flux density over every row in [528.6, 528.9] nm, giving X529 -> -2.2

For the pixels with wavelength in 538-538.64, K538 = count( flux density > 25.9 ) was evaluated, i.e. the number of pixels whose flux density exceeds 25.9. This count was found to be 1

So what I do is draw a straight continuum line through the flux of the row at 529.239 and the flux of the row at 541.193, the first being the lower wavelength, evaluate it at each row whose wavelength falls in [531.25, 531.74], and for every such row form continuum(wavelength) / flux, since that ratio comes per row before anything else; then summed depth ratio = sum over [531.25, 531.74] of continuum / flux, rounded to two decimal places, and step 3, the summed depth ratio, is 4.02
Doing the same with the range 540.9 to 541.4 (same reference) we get 4.15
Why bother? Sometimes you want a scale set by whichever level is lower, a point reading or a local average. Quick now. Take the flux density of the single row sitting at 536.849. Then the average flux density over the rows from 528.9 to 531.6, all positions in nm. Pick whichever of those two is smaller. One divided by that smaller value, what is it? 0.0397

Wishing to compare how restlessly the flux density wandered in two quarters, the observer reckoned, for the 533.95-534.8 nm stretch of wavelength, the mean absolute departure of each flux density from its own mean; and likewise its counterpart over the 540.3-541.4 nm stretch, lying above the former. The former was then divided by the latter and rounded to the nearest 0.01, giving 0.89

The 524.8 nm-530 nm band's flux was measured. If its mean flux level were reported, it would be 25.4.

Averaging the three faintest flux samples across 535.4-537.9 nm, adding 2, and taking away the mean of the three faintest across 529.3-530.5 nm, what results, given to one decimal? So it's 1.2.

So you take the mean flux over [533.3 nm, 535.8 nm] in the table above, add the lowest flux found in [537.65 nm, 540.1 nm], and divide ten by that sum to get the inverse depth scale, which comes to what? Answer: 0.207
